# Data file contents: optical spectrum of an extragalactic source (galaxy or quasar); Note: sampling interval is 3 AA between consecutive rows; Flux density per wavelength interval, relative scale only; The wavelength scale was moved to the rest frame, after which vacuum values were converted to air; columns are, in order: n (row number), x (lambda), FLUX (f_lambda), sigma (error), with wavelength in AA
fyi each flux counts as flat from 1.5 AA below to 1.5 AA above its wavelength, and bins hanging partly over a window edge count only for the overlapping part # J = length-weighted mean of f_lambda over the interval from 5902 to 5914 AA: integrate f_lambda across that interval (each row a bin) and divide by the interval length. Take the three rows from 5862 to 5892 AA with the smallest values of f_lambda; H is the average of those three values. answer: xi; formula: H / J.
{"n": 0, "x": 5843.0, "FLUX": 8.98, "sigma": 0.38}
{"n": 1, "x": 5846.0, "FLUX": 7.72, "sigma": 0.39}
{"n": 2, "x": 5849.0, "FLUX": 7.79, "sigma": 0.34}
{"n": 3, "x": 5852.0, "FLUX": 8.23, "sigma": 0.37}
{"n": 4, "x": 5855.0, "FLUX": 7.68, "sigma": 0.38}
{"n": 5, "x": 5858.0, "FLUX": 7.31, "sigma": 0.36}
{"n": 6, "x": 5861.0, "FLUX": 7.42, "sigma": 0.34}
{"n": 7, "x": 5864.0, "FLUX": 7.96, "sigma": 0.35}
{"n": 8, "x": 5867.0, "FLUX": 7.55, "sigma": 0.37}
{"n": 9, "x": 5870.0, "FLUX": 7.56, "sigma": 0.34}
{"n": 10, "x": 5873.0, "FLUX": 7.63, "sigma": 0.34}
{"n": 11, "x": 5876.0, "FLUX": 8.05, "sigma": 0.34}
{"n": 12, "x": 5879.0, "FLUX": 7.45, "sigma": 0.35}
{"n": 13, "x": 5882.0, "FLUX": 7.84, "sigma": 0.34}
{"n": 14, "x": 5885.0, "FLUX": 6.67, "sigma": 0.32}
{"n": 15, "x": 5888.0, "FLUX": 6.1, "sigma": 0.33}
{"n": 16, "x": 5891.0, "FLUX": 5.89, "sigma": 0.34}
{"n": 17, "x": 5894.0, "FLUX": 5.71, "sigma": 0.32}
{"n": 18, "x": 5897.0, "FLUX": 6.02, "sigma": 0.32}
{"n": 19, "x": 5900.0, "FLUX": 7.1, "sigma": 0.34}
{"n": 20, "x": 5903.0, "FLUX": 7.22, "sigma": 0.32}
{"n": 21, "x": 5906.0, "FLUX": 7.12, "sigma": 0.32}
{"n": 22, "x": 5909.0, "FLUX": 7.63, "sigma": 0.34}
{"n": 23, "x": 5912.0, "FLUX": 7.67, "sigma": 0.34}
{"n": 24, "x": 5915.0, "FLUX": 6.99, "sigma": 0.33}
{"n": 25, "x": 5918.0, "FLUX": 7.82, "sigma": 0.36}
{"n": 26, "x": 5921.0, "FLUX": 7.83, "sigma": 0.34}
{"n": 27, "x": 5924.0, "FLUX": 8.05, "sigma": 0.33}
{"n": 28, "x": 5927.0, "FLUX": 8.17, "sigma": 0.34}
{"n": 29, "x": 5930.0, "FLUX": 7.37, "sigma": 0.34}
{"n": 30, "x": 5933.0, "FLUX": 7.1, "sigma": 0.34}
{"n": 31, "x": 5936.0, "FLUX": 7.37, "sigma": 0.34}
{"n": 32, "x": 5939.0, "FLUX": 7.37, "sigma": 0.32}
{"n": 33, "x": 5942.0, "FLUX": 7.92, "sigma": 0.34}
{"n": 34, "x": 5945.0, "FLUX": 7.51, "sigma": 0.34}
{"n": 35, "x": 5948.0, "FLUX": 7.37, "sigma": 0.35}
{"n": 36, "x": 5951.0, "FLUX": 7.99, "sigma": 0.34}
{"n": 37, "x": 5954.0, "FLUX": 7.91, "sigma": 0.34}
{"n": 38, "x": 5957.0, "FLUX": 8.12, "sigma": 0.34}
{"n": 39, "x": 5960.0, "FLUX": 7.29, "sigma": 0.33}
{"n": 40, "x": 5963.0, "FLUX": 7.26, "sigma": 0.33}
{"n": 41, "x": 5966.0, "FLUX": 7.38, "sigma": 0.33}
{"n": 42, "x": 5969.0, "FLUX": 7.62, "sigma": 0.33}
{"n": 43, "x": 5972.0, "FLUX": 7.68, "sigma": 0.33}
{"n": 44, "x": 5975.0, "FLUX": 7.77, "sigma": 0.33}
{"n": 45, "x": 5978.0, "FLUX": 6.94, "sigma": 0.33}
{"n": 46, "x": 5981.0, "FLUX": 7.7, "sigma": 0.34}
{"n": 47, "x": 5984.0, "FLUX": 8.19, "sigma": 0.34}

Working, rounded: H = 6.2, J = 7.40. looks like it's 0.84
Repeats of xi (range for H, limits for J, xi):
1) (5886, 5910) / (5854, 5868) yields 0.77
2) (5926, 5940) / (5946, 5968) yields 0.96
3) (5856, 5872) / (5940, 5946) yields 0.96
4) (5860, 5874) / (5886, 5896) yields 1.26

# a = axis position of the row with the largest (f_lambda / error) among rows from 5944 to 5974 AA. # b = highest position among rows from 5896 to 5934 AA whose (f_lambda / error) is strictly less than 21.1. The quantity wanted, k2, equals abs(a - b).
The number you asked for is 24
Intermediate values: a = 5957.0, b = 5933.0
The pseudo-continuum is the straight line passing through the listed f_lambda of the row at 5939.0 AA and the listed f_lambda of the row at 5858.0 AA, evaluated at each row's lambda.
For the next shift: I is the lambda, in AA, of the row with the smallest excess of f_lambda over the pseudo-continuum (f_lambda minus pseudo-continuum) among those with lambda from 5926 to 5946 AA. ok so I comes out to 5933.0 AA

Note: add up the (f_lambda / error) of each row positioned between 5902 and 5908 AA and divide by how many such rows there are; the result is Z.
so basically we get 22.4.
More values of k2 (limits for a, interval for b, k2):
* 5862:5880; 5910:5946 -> 57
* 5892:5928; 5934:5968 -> 24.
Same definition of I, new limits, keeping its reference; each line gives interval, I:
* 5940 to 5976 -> 5963.0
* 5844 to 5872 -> 5858.0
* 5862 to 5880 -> 5879.0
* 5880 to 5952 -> 5894.0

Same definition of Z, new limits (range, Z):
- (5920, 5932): 23.3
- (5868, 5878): 22.8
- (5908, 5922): 22.2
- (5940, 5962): 22.7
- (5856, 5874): 21.7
